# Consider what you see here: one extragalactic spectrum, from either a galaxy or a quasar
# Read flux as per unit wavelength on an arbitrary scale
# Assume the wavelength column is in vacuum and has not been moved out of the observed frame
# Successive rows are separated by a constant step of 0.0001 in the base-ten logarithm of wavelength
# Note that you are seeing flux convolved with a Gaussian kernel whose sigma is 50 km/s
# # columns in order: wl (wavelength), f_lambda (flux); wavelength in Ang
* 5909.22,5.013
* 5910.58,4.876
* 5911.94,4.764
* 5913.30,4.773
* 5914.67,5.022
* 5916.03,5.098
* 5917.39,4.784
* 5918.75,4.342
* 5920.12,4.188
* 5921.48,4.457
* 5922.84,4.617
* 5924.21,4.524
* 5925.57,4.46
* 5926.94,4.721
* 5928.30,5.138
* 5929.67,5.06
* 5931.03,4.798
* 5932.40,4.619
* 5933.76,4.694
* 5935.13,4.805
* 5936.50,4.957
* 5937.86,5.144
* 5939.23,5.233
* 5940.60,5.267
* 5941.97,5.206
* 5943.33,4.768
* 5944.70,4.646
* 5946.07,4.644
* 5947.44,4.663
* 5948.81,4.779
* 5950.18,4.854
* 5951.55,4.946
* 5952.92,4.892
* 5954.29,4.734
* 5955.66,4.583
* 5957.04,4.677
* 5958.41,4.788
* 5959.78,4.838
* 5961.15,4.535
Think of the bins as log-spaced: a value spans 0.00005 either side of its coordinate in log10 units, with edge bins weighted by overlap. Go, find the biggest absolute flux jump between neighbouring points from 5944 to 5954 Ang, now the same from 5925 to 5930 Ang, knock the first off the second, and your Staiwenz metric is 0.30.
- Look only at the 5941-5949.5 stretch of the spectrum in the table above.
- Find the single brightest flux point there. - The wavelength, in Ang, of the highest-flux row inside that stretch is 5941.97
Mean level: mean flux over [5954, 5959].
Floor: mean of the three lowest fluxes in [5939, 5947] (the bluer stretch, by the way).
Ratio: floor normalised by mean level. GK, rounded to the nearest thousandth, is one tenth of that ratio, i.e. 0.100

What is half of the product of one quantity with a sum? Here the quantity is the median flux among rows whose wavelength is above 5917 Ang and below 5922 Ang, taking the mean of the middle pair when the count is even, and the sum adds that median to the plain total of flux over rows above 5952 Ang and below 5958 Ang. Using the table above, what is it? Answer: 51.2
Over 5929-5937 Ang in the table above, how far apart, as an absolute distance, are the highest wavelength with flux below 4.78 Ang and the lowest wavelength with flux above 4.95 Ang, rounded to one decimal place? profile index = 4.1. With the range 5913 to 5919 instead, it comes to 4.1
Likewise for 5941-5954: 6.8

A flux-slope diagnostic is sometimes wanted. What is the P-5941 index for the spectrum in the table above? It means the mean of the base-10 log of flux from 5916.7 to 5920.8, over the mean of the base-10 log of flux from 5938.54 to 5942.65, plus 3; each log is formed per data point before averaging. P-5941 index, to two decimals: 3.90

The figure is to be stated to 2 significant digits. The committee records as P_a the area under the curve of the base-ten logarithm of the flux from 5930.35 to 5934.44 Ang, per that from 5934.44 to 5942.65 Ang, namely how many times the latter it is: 0.47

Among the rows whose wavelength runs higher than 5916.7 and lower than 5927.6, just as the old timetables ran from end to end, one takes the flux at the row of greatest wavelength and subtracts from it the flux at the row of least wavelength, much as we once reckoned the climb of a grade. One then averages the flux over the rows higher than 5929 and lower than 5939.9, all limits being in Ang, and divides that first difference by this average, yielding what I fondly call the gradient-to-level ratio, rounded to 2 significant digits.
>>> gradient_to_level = -0.013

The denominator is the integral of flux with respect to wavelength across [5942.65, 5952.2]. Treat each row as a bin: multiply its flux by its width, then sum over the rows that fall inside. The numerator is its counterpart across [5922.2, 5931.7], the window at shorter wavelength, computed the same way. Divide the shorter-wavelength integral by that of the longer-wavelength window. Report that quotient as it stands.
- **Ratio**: 1.00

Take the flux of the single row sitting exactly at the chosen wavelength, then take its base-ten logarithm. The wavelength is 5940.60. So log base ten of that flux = 0.722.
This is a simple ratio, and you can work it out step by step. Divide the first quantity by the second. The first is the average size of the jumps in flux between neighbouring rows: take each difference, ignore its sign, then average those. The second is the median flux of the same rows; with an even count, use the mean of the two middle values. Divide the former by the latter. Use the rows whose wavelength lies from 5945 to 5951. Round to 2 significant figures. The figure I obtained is 0.015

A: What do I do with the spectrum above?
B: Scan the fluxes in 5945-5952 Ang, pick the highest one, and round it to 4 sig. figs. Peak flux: 4.946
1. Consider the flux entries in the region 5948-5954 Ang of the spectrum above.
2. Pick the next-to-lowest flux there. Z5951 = 4.854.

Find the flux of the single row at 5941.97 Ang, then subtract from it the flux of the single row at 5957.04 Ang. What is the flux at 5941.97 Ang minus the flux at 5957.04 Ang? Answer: 0.53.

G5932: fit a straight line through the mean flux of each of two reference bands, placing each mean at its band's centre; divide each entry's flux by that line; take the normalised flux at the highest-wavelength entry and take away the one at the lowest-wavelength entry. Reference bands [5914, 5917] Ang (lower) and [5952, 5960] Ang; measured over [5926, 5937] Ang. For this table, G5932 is 0.062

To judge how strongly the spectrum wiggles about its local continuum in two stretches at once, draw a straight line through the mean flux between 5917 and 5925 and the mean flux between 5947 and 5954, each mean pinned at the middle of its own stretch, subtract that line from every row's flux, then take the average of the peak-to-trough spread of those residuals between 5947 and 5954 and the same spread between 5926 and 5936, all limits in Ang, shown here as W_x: 0.40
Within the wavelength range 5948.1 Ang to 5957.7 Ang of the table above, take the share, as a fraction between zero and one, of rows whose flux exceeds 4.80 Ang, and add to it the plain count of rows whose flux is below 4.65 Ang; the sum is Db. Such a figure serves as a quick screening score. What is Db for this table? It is 1.4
